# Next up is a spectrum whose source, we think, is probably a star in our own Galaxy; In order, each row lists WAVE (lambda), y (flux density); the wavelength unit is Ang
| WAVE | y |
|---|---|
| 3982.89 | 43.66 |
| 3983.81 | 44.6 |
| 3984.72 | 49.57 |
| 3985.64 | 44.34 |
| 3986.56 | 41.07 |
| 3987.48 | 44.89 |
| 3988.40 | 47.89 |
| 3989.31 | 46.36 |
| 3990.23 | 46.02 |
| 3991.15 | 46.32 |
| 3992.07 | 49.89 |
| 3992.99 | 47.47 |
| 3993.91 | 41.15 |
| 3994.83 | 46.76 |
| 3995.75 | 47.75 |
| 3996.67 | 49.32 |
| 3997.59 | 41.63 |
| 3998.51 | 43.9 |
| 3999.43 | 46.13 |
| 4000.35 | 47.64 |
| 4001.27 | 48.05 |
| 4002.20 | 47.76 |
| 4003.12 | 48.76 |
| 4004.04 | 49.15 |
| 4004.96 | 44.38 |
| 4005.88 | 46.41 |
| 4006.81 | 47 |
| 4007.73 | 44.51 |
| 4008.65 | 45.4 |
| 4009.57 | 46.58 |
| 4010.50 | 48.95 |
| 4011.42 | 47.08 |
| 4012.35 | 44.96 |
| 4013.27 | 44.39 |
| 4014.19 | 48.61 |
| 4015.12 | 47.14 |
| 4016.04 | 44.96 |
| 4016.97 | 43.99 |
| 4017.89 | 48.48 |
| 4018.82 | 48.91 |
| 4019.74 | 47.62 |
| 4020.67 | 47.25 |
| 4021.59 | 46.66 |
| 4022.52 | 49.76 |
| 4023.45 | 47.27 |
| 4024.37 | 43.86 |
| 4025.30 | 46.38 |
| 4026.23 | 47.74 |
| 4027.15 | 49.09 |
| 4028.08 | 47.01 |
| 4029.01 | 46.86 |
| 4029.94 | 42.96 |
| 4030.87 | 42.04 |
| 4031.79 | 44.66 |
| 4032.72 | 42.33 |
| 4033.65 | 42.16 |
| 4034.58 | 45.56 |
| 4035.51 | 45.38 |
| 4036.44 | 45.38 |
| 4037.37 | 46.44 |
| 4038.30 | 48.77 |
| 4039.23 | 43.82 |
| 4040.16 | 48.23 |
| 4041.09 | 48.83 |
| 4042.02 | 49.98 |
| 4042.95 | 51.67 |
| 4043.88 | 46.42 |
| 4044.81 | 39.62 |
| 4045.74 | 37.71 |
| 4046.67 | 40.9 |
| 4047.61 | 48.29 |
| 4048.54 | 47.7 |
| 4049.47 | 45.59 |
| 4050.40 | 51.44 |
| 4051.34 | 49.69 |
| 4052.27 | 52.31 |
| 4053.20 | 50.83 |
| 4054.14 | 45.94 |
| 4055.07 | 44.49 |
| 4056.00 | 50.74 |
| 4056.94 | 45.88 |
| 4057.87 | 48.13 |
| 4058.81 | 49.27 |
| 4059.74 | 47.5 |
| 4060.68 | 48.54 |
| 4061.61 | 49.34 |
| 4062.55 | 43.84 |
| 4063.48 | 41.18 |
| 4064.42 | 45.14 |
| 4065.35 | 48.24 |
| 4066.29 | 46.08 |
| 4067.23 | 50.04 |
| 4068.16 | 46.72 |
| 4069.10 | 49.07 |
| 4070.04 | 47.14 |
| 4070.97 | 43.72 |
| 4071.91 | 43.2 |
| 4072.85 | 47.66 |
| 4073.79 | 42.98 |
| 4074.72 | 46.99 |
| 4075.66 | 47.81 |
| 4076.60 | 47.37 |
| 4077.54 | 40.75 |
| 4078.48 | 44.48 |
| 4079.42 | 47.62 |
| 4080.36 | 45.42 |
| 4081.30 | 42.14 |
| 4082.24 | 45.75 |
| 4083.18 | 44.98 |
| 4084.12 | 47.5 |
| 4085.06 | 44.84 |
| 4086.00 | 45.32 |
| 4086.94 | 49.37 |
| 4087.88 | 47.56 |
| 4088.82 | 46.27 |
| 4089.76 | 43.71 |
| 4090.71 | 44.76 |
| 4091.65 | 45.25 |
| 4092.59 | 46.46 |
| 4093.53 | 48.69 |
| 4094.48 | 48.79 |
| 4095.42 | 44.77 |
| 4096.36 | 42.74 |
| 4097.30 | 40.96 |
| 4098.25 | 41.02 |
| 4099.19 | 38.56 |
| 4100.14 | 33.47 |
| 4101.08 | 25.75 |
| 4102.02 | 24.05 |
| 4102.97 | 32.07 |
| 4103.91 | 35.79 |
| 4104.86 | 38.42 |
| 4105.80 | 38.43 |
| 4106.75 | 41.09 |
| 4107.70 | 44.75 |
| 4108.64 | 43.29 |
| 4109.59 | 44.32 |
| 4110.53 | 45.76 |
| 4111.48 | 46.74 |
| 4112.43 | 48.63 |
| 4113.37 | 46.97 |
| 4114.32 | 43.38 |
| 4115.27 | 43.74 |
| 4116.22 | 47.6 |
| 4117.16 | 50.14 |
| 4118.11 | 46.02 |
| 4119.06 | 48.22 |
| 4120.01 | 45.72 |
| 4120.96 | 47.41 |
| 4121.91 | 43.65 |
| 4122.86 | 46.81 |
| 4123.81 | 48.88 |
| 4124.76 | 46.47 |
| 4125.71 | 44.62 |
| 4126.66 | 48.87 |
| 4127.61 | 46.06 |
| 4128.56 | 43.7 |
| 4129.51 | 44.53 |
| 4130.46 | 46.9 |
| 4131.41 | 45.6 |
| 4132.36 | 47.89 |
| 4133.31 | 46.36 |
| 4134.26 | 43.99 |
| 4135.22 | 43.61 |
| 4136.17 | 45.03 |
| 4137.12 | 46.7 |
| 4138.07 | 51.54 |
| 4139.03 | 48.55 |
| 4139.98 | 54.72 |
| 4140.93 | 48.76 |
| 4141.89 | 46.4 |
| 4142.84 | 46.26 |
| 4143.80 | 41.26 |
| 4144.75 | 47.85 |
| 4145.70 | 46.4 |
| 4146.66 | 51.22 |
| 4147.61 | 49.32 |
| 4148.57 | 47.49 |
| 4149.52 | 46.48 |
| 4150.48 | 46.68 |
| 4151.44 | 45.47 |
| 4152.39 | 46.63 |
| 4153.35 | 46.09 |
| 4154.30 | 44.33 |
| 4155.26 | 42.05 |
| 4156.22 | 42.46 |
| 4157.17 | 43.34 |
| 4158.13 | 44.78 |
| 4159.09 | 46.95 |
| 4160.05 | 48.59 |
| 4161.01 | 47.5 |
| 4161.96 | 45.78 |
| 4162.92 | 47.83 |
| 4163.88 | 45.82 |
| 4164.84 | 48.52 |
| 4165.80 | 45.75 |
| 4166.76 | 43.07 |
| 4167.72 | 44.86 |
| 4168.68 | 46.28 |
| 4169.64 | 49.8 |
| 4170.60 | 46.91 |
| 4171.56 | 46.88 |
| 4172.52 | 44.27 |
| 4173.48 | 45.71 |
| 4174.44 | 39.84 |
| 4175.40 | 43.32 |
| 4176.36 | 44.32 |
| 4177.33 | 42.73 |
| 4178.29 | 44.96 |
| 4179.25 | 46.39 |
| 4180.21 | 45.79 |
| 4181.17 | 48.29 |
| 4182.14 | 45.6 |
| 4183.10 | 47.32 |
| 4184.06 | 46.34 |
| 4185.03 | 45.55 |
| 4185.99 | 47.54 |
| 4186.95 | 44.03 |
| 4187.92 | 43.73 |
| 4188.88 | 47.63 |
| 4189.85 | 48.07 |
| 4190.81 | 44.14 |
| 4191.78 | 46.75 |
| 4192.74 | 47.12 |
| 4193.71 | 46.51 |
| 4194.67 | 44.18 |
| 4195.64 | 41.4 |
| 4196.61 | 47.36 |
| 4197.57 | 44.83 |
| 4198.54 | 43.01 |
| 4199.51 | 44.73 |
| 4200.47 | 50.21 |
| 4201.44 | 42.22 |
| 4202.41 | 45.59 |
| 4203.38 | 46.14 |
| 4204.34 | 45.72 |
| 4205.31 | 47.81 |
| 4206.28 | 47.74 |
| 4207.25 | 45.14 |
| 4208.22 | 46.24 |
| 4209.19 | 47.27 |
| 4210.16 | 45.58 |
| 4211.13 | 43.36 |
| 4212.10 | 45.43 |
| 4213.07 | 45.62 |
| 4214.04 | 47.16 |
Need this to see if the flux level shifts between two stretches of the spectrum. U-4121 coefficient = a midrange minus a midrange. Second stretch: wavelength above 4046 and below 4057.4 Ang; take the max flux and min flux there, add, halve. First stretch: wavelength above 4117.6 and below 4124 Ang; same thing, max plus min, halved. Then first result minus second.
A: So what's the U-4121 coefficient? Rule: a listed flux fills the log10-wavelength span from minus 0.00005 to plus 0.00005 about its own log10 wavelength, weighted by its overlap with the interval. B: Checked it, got -0.3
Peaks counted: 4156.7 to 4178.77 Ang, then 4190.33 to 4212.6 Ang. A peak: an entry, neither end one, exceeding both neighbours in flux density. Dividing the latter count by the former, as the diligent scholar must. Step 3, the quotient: 1.0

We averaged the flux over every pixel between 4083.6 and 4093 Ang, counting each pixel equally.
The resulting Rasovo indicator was 46.1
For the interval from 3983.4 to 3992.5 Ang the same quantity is 46.1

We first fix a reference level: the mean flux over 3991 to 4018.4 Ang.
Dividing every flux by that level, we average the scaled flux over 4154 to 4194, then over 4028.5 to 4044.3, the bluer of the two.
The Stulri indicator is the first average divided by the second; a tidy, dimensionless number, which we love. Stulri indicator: 0.99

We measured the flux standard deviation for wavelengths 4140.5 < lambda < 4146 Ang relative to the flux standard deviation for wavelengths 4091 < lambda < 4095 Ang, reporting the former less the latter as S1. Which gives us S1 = 0.9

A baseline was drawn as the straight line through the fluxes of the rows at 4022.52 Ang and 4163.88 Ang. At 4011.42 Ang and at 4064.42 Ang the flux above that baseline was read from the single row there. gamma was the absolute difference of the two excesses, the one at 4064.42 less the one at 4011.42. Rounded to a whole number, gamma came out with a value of 0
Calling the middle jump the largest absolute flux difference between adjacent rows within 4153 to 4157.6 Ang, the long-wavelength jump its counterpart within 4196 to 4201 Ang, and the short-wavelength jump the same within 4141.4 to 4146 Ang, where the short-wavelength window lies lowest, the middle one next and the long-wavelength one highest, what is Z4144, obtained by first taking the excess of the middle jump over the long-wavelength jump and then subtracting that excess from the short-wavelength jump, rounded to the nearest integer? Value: 10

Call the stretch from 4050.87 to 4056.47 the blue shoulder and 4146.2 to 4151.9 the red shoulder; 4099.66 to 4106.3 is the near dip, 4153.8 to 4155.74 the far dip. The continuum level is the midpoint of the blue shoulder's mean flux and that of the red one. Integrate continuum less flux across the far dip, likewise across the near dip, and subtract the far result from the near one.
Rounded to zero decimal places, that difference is 95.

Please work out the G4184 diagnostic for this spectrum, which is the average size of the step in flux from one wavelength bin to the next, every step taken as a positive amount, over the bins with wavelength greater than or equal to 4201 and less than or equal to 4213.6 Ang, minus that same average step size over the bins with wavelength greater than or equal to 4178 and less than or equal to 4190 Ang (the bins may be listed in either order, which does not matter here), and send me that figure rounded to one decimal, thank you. -0.3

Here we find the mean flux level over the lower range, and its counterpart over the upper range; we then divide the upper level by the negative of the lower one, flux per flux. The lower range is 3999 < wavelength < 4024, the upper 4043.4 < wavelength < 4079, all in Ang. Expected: -0.988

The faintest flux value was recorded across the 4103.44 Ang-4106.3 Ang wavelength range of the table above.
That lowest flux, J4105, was 35.79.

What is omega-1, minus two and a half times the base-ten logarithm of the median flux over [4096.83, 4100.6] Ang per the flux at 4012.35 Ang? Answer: 0.133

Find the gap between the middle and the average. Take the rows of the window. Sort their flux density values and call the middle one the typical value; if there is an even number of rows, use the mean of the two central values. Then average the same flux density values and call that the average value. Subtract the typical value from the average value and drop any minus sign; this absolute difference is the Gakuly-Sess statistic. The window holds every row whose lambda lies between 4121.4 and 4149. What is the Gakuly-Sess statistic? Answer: 0.41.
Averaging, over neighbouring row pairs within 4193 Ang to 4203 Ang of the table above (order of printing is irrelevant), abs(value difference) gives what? 3.8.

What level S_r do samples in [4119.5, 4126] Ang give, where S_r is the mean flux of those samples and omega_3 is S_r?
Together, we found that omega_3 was 46.2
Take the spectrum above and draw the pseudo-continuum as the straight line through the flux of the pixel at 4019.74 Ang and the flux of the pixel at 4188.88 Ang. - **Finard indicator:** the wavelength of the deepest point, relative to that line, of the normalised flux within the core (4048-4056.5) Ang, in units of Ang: 4055.07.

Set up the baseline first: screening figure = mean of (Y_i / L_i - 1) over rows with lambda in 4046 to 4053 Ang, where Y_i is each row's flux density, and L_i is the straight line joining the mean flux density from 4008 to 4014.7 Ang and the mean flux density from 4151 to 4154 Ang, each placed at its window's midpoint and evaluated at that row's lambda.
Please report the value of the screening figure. 0.03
